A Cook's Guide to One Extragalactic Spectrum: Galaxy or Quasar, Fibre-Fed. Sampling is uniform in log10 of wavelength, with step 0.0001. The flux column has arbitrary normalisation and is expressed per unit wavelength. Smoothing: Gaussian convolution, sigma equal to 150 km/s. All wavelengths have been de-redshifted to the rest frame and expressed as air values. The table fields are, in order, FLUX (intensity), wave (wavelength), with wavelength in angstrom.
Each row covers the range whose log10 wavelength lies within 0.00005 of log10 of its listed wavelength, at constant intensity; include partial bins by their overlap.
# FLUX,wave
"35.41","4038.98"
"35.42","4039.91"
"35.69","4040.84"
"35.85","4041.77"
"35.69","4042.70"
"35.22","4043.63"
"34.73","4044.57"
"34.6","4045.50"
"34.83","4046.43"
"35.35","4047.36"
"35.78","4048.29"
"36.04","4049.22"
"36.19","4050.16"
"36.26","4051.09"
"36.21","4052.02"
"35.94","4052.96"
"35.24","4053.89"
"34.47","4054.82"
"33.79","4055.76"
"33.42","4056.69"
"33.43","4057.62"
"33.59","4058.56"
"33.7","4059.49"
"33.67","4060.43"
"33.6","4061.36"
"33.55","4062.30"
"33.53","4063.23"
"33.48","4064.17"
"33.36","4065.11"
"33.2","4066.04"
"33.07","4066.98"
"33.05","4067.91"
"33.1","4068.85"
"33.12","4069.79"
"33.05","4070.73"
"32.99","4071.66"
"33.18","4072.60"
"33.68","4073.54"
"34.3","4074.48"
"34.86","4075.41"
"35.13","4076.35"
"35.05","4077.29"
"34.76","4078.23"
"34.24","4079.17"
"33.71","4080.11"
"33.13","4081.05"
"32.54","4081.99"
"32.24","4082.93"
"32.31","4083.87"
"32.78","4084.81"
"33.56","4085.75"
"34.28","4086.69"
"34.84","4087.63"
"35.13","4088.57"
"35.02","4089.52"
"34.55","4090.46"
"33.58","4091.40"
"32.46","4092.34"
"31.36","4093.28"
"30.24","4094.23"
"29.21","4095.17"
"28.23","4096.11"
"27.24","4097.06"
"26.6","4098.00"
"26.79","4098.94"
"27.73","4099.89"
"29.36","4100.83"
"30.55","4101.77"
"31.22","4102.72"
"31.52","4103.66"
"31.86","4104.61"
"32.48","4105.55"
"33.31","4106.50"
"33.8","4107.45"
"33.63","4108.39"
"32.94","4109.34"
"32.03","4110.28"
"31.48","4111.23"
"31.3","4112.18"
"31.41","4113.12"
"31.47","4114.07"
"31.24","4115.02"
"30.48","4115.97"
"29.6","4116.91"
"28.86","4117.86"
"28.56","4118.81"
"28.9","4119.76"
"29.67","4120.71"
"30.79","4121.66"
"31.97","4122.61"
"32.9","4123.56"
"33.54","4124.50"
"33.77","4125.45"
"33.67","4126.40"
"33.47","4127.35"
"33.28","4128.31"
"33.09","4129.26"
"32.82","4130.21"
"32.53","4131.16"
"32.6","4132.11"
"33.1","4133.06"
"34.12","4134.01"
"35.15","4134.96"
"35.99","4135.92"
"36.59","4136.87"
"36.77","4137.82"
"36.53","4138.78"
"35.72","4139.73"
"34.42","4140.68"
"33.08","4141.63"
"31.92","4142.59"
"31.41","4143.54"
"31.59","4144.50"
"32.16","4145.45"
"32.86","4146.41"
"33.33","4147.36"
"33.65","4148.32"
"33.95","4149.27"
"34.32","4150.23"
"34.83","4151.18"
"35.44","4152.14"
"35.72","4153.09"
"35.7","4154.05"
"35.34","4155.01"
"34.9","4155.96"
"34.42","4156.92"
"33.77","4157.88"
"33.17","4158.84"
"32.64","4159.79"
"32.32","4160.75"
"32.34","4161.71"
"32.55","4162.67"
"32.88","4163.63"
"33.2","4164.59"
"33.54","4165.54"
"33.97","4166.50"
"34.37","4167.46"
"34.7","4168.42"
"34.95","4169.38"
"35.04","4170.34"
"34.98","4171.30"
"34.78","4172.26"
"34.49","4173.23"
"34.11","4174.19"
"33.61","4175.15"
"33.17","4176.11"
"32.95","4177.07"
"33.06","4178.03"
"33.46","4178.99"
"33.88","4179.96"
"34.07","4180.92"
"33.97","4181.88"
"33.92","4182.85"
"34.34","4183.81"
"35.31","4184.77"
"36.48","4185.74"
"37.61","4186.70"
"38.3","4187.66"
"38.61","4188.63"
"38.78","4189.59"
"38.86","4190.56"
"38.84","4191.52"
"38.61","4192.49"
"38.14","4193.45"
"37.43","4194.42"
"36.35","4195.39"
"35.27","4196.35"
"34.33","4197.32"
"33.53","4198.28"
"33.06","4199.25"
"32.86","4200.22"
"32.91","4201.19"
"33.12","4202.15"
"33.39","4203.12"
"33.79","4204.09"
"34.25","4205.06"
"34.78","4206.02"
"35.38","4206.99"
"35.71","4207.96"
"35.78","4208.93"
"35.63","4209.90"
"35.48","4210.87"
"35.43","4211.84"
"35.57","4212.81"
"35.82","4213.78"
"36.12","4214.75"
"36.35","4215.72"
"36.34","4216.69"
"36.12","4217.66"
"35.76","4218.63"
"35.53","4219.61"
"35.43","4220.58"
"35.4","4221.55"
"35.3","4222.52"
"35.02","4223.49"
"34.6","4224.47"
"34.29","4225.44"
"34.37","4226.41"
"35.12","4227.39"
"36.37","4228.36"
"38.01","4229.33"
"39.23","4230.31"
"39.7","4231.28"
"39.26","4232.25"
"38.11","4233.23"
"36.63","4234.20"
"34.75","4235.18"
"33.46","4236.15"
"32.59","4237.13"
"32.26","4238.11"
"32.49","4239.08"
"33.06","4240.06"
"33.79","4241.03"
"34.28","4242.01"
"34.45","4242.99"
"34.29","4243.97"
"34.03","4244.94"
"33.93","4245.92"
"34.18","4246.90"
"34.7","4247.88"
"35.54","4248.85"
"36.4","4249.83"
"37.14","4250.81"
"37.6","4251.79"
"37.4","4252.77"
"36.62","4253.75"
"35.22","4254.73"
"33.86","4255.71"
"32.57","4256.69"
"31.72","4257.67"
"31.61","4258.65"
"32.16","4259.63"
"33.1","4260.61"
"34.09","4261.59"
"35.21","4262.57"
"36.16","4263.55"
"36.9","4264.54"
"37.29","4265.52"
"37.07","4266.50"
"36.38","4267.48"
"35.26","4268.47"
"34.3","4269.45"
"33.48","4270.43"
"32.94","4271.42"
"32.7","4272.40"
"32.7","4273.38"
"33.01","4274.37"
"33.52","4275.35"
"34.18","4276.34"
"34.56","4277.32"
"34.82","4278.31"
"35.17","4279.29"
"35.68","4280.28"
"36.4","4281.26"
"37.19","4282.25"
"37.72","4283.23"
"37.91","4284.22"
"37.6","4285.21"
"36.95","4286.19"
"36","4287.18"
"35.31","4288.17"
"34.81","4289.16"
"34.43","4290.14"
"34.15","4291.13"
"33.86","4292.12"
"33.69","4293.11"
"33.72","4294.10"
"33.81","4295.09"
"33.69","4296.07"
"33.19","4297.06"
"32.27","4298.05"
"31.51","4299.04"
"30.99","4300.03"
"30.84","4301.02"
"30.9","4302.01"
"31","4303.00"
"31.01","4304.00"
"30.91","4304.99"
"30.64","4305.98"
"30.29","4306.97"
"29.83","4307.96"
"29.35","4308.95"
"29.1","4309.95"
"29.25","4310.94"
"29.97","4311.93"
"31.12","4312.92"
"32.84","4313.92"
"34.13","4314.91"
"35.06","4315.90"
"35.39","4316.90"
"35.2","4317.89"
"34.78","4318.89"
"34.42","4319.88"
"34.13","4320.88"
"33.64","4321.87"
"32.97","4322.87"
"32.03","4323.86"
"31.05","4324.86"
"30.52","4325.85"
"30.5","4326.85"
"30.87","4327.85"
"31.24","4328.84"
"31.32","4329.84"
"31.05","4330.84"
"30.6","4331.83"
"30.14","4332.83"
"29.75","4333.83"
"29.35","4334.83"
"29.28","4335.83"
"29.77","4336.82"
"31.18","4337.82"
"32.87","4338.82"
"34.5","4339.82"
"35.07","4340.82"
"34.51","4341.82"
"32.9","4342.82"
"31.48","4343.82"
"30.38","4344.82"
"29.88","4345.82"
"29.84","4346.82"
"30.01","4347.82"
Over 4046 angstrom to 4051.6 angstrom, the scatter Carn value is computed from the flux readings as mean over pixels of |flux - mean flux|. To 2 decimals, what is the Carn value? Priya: 0.43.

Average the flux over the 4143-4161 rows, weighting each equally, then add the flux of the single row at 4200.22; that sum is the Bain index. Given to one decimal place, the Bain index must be 66.6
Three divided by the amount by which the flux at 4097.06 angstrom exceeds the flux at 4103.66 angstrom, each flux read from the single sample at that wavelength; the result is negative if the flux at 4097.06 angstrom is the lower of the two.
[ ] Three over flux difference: -0.7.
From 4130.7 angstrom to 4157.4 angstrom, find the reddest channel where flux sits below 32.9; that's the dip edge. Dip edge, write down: 4146.41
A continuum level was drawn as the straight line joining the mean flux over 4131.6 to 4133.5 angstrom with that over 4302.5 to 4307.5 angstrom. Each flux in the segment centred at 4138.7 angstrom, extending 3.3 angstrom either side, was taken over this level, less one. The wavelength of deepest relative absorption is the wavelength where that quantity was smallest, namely 4141.63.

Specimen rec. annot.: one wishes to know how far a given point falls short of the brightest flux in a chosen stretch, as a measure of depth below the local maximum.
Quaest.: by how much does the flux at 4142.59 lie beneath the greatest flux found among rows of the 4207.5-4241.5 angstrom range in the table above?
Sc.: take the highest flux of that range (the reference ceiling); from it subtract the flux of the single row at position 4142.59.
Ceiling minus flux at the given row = 7.8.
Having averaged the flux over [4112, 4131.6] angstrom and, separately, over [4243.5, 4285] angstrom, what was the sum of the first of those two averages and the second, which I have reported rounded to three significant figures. 66.5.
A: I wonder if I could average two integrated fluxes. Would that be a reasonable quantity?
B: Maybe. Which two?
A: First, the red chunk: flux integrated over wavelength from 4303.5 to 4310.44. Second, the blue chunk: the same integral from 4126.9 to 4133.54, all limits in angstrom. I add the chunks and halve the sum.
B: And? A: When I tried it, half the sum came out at 214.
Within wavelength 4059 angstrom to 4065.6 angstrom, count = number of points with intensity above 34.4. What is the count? 0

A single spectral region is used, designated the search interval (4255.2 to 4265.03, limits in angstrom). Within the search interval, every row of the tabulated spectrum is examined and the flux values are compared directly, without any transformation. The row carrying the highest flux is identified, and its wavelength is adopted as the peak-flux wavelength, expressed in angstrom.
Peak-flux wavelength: 4264.54 angstrom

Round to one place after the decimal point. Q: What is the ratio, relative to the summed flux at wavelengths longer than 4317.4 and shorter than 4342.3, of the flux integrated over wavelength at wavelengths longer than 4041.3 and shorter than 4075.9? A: 1.5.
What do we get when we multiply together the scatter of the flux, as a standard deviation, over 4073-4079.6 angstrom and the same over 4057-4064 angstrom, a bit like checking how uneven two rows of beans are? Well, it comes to 0.0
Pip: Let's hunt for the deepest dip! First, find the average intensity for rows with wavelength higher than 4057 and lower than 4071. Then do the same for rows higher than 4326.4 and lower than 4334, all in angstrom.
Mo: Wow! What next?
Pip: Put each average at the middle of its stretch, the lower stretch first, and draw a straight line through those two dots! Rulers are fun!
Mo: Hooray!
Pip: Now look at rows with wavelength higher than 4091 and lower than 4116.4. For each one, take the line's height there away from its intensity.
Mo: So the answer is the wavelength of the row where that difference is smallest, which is 4098.00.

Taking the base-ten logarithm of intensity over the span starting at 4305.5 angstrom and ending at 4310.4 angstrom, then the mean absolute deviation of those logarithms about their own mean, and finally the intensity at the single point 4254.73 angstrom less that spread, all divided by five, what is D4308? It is 7.04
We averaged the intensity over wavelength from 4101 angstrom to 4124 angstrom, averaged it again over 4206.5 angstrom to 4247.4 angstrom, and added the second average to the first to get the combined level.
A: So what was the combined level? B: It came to 66.7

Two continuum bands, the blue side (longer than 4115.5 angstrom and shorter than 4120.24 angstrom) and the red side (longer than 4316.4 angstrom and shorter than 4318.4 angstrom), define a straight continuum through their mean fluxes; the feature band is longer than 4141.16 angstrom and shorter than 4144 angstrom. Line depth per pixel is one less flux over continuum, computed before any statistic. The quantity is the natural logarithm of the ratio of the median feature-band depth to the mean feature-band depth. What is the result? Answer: -0.11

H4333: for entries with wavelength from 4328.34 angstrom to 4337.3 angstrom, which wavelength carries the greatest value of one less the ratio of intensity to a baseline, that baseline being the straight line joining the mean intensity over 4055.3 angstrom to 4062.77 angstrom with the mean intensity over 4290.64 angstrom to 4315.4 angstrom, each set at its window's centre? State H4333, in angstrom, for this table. 4335.83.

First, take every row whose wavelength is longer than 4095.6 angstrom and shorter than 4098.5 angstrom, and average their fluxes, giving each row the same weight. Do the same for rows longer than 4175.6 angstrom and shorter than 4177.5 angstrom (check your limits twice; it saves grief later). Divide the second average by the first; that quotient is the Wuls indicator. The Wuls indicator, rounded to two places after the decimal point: 1.21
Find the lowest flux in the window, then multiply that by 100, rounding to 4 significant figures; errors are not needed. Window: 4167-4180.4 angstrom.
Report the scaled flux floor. 3295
